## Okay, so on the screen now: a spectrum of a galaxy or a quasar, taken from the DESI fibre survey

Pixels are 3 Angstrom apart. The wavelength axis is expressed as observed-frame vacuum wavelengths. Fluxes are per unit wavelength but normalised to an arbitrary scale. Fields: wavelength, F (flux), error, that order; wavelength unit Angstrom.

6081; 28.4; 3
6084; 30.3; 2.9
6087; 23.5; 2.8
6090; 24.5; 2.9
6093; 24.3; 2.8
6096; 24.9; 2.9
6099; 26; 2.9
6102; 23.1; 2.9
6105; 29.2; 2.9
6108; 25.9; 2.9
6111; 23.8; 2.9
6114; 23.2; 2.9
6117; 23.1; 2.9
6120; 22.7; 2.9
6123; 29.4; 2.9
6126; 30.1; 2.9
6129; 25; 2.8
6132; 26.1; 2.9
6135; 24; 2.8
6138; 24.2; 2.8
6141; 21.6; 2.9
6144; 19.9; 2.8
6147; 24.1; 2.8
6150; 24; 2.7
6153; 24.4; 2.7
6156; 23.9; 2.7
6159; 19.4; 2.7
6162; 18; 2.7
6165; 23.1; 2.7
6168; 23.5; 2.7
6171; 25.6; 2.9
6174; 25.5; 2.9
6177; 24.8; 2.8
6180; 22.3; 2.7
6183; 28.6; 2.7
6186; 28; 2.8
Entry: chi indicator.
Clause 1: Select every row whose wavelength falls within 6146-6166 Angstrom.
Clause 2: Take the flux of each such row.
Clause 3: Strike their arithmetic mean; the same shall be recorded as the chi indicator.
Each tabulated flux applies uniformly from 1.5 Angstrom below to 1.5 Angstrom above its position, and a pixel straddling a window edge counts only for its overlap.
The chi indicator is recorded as 22.4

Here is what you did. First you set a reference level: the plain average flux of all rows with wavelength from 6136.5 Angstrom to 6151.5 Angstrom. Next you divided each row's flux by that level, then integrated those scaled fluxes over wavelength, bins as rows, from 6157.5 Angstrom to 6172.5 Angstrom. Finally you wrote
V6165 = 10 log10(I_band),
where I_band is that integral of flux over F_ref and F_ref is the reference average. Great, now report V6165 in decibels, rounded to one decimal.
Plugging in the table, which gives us 11.6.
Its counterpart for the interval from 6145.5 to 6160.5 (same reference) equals 11.8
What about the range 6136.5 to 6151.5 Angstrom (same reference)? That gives 11.8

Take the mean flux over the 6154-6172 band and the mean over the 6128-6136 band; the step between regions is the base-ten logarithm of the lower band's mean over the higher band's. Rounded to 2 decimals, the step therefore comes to 0.05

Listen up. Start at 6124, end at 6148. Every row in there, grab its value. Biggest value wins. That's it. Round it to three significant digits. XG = 30.1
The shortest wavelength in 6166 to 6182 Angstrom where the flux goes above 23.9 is 6171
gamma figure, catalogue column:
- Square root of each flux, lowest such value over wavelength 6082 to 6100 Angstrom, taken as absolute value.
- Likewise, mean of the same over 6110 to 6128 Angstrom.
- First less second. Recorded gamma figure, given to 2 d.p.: -0.18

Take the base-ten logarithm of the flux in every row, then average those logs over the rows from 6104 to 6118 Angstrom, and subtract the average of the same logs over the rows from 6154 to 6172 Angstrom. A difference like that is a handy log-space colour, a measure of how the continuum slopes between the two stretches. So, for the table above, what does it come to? 0.05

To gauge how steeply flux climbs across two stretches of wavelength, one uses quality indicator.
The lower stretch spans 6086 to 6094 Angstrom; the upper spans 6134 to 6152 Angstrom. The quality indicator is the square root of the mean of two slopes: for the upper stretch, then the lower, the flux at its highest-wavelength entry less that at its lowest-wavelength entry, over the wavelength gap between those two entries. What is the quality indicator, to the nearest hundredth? 0.26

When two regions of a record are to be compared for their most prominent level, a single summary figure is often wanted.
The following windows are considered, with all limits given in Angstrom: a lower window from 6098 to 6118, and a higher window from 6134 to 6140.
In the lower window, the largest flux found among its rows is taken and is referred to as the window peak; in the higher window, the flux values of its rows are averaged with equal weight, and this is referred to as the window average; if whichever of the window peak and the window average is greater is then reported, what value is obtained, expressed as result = 29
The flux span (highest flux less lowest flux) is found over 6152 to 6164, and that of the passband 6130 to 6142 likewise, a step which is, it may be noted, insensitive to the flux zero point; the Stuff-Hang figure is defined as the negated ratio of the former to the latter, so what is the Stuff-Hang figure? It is -1.4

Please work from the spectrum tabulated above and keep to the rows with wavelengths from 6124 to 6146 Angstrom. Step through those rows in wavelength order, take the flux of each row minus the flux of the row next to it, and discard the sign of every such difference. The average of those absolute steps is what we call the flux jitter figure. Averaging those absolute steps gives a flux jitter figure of 2.1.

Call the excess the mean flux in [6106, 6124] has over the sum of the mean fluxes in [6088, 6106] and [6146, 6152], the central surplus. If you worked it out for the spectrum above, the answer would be -25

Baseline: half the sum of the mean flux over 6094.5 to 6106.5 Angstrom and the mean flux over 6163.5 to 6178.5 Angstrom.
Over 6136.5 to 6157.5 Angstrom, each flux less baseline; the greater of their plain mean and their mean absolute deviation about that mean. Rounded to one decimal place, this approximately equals 1.4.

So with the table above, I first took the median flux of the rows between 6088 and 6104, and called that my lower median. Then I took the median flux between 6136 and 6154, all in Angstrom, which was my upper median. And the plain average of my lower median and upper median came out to 24.3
